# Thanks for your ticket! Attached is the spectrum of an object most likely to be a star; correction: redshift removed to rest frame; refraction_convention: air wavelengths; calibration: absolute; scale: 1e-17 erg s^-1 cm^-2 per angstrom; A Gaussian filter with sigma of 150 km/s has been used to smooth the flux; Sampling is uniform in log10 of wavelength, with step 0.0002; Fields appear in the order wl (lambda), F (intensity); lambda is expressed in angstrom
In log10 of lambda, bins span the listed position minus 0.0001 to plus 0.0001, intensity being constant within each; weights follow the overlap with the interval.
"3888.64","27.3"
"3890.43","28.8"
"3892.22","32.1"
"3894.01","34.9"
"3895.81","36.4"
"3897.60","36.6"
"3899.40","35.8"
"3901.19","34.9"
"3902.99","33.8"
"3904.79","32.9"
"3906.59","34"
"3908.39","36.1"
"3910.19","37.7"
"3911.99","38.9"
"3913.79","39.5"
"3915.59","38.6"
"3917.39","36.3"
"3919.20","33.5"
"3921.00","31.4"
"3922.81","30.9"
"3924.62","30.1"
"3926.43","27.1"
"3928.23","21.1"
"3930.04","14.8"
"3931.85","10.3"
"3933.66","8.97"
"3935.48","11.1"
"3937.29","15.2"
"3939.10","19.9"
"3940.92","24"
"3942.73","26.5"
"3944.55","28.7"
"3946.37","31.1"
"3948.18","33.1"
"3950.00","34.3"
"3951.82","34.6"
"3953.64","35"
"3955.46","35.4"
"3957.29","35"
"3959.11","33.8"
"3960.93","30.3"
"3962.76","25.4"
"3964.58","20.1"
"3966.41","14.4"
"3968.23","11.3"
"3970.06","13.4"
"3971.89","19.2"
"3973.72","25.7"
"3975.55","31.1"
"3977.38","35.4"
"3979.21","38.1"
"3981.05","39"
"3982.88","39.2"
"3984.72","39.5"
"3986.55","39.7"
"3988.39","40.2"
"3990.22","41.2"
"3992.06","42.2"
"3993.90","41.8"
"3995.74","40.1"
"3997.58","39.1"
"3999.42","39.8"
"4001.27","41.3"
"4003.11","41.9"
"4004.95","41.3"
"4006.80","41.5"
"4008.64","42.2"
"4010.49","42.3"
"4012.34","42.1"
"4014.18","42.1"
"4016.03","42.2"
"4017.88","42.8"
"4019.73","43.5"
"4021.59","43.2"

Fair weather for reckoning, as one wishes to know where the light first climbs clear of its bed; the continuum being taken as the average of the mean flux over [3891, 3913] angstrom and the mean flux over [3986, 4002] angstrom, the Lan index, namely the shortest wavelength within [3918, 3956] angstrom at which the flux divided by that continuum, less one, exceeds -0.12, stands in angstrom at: 3919.20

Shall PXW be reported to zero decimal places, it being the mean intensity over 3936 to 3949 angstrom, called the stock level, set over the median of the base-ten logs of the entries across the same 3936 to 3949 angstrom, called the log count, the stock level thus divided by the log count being 18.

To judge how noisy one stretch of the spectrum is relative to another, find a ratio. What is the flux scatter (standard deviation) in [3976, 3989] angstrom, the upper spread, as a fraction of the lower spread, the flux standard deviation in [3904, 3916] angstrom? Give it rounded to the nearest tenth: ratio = 0.6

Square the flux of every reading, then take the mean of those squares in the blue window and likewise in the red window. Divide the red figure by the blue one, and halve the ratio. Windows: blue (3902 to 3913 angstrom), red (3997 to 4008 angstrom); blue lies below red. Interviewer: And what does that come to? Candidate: 0.66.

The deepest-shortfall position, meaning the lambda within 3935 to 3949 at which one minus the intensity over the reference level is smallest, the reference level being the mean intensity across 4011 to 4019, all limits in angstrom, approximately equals 3948.18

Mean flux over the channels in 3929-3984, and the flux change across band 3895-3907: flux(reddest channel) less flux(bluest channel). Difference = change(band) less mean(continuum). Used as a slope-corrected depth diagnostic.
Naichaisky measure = -28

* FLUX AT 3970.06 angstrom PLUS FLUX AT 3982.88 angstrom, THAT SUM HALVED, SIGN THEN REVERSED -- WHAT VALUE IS -26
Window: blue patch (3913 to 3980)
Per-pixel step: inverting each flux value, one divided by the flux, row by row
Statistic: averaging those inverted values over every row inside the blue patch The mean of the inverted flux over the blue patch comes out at 0.045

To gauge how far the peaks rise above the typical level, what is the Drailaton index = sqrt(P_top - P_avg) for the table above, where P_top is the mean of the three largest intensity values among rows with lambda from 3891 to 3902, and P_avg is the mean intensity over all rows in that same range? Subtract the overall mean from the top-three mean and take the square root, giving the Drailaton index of 1.1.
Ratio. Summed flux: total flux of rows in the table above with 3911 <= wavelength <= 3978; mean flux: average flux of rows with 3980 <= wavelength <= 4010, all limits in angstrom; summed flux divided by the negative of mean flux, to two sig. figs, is -24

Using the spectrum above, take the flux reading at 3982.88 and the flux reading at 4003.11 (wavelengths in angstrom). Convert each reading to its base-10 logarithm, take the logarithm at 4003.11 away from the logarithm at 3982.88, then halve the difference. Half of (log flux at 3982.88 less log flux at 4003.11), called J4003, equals -0.014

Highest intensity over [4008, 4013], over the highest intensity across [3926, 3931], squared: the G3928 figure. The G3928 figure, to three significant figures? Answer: 2.44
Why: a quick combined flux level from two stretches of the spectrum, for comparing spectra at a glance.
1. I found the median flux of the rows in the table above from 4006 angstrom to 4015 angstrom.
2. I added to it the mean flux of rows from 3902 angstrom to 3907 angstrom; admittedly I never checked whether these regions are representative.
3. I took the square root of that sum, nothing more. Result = 8.70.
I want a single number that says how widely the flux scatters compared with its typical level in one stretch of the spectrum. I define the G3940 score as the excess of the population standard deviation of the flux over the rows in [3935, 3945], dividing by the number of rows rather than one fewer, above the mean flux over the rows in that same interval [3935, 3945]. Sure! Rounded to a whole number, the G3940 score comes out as -15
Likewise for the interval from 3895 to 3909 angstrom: -34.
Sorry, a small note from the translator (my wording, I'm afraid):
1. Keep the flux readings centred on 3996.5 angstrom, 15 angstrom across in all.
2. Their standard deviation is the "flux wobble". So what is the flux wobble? 1.1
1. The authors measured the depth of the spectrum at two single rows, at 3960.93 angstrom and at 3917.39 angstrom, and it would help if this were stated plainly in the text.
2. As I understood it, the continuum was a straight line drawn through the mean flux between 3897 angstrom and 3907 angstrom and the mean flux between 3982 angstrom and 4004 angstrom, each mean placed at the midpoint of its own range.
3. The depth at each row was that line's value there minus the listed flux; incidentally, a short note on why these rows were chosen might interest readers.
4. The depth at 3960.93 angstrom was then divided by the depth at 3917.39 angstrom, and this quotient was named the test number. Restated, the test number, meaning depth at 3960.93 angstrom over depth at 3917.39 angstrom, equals -12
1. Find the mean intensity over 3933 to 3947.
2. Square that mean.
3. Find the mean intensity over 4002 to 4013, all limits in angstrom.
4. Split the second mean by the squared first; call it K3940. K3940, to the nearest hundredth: 0.10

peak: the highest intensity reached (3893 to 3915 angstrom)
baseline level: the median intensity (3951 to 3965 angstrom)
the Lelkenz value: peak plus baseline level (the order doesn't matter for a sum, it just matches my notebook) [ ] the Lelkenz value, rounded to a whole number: 74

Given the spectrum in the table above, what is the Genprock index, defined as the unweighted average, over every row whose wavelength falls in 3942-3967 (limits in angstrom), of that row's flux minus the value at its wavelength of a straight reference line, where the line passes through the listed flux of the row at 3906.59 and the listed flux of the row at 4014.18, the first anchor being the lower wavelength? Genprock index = -8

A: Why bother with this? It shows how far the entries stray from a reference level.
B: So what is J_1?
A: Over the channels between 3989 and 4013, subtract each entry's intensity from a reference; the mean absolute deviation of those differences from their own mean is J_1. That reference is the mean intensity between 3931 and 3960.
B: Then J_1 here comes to 1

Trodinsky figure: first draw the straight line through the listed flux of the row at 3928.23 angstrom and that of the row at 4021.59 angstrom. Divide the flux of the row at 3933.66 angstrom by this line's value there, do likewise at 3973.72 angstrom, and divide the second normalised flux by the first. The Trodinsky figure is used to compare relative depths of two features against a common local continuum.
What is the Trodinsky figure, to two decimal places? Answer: 2.01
